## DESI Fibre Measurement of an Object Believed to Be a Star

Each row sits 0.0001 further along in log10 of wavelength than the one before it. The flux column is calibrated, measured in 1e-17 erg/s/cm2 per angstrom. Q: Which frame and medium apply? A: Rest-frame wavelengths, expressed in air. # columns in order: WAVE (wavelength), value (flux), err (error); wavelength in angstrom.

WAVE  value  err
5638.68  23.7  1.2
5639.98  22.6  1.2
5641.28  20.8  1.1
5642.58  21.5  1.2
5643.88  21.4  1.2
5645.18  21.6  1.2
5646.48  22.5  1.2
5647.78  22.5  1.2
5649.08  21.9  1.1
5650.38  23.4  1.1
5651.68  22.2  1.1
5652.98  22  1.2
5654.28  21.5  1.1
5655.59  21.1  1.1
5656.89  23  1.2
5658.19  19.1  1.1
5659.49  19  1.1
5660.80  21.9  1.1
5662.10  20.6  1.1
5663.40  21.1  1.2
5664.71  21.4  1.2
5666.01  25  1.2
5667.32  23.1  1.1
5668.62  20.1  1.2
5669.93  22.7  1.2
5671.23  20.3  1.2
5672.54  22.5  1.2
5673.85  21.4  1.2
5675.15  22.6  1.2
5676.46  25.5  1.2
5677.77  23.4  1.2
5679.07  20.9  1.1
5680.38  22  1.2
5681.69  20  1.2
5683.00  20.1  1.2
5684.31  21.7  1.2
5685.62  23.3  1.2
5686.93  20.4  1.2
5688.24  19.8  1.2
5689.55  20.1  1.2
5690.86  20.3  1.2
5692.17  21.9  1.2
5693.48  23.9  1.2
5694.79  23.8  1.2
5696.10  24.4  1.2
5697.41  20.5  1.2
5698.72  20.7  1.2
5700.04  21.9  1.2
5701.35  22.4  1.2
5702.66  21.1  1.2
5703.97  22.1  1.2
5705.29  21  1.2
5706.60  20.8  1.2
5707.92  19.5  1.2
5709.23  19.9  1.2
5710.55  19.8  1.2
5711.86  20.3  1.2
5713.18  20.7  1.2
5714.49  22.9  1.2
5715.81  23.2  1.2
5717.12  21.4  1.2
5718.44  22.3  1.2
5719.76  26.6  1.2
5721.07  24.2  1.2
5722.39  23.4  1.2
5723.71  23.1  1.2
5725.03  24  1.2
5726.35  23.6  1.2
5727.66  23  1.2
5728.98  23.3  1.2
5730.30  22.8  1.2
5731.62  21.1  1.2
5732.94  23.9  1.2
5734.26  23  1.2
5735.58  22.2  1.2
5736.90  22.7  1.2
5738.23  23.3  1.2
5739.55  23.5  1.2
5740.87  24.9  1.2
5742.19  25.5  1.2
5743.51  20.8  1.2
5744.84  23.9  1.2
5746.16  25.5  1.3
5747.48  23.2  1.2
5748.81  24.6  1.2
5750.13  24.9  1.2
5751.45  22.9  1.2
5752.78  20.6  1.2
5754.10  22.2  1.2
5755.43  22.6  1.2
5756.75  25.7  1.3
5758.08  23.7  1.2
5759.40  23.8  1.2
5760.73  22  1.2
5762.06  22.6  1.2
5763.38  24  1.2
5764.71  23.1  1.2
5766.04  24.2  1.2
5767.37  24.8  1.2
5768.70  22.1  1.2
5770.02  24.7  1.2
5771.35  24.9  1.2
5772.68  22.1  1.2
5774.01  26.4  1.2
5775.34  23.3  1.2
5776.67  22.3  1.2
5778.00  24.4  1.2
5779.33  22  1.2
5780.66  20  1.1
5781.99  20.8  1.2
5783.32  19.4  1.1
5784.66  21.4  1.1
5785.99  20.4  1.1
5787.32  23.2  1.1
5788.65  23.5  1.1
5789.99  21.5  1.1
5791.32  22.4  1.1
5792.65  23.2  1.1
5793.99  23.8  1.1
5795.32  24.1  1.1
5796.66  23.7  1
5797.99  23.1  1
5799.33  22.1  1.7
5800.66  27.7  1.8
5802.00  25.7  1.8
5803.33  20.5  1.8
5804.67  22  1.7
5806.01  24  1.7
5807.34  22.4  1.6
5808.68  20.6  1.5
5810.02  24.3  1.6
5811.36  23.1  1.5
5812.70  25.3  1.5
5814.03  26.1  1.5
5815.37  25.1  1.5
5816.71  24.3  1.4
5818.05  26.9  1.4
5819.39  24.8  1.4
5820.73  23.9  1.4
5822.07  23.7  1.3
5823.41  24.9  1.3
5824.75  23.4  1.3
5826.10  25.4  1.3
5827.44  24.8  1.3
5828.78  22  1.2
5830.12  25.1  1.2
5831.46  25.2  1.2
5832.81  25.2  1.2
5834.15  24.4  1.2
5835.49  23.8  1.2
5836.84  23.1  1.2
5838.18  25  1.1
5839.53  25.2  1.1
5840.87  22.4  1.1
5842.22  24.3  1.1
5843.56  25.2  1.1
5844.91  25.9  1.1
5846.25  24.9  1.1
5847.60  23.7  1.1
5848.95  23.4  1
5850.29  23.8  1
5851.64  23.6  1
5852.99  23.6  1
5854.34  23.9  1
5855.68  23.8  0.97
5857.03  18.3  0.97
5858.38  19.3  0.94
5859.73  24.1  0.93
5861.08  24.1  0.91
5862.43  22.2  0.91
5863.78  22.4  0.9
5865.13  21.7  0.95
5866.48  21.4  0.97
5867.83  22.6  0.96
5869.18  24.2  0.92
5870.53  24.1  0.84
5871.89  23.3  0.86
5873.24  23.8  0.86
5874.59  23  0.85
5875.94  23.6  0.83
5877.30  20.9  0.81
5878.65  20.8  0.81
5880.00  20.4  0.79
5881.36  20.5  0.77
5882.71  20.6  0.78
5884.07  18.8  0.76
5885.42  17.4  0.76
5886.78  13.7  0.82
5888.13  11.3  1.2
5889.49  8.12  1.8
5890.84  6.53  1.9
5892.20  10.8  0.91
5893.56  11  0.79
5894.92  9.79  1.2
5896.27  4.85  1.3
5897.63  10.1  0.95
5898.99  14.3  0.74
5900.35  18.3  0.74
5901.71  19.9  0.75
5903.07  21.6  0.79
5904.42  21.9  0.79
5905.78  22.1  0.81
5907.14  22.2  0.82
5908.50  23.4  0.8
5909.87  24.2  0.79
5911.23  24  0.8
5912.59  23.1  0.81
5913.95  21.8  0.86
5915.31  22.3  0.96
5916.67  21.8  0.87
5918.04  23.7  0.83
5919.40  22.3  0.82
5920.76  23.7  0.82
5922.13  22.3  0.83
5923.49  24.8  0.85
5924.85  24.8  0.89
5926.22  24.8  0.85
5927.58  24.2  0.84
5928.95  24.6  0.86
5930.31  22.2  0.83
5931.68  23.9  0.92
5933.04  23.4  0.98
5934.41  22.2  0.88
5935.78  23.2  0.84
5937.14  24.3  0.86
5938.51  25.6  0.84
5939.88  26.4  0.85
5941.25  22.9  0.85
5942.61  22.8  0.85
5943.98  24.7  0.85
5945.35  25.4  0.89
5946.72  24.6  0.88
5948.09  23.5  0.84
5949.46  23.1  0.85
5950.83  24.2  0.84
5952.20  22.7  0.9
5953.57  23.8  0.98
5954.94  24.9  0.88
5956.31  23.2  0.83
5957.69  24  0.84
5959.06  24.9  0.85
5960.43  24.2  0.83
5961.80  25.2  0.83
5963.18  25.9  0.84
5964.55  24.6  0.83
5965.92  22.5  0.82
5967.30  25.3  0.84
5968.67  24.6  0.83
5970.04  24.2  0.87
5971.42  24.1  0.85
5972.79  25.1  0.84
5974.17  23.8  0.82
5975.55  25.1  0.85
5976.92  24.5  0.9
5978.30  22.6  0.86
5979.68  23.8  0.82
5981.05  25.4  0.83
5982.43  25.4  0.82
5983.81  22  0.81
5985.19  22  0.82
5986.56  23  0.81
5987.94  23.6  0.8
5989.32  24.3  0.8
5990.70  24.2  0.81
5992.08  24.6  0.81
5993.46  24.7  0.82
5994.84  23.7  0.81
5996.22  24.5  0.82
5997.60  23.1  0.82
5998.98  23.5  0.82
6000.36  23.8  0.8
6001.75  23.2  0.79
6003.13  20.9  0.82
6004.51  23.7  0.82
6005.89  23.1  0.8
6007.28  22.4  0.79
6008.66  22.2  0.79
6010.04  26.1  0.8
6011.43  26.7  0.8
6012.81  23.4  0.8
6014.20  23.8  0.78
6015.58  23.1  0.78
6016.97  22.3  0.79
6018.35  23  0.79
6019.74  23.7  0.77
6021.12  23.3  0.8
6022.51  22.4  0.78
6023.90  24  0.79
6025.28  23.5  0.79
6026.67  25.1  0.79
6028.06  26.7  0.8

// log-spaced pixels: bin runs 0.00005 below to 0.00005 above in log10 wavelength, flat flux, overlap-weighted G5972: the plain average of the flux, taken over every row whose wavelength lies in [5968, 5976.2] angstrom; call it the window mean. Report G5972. 24.5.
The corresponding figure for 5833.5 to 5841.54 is 24.0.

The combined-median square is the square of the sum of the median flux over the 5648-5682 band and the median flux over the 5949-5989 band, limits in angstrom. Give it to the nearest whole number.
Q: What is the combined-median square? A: 2125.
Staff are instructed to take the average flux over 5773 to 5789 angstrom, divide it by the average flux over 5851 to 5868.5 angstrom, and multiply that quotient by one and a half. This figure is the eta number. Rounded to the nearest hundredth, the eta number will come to 1.49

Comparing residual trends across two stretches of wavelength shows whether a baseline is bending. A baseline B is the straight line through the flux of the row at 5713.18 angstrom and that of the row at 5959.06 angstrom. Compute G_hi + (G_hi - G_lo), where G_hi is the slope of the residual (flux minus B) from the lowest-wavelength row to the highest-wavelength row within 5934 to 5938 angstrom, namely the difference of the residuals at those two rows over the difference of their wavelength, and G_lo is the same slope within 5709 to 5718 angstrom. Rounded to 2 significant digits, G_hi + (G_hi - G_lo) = 1.3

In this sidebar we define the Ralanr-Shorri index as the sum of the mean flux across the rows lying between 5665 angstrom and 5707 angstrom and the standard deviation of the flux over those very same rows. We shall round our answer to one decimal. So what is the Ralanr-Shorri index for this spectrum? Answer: 23.4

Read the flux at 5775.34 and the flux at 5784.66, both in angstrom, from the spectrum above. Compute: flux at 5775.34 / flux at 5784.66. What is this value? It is 1.09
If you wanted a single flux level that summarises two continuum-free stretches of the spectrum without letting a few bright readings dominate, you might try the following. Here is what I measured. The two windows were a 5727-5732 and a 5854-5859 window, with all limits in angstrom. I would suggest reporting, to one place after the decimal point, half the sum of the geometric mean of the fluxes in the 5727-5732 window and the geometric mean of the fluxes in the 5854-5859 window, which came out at 21.9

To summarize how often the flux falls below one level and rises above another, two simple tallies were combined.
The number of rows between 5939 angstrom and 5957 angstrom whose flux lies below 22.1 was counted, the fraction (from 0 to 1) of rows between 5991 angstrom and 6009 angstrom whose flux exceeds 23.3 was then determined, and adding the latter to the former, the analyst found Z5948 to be 1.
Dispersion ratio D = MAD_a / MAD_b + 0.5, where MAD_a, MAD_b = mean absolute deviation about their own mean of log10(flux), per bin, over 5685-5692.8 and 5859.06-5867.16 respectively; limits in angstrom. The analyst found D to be 1.7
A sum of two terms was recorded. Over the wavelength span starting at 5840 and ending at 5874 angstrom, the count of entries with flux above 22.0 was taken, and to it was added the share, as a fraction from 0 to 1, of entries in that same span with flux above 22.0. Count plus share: 22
